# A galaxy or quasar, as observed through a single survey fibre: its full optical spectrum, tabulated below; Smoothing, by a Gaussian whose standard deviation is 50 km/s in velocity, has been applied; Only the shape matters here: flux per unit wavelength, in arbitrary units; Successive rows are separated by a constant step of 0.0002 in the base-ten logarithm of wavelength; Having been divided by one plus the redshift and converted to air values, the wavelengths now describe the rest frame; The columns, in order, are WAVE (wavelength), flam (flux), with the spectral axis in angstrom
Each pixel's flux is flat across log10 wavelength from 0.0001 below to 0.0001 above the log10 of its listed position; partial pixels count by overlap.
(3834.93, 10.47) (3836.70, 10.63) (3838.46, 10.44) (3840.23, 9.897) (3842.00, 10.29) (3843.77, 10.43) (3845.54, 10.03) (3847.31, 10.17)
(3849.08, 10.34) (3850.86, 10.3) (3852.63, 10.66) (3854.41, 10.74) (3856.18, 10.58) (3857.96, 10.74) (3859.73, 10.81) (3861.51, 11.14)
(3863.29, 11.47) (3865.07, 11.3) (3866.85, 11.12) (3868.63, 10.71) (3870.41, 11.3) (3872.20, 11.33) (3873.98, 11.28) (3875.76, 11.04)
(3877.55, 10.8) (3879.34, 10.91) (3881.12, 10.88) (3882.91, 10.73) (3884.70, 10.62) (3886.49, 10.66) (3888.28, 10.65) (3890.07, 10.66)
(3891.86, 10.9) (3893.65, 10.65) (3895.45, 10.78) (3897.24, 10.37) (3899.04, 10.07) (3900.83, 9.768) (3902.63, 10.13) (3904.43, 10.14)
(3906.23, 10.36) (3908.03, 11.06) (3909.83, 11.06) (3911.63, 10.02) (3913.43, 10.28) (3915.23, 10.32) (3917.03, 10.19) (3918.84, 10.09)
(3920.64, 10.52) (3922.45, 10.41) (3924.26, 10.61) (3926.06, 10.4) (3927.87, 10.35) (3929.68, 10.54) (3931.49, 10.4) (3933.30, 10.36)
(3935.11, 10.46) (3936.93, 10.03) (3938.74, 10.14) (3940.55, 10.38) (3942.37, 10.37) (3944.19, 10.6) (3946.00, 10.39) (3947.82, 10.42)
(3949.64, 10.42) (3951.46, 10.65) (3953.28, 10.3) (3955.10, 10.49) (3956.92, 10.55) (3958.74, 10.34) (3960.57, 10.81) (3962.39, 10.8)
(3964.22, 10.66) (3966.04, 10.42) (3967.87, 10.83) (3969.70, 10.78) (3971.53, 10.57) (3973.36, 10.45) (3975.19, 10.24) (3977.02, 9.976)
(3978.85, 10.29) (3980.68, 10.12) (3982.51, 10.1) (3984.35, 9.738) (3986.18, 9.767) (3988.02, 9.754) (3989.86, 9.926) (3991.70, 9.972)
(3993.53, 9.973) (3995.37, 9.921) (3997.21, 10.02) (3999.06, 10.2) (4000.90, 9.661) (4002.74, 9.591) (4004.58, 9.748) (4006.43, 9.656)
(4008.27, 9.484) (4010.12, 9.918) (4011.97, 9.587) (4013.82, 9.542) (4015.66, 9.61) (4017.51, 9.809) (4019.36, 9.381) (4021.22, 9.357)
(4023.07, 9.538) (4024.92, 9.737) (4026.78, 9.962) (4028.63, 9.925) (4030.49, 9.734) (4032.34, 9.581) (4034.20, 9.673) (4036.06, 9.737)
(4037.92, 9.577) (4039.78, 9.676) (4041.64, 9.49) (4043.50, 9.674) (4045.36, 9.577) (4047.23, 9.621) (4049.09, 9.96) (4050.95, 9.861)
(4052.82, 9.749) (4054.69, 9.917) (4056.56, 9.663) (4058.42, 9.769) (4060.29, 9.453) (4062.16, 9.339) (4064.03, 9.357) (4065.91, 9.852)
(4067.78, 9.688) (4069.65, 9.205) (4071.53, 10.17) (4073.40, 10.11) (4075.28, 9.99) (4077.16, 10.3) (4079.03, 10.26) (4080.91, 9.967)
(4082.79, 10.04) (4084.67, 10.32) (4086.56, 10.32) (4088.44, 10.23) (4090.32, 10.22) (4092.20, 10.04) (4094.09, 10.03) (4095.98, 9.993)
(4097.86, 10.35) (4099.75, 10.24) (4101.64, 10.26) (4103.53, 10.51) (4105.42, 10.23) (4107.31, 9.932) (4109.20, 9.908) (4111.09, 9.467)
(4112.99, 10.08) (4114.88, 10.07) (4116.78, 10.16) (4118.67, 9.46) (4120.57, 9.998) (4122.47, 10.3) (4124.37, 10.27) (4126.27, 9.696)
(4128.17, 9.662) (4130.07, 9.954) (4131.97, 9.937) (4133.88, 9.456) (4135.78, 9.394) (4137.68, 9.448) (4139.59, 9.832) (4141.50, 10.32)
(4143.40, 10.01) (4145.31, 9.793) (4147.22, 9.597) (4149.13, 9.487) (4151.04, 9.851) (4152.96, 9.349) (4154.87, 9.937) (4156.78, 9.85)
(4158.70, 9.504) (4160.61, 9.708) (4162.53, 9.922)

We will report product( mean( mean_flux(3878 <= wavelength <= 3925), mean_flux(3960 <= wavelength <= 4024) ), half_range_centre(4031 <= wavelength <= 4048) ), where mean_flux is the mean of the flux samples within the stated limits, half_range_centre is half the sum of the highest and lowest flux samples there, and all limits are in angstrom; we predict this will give 99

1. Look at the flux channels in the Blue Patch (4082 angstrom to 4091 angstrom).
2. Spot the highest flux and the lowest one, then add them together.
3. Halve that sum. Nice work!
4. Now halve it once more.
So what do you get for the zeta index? 5.09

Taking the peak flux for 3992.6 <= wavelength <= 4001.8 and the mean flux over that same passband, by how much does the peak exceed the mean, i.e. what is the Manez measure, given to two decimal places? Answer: 0.24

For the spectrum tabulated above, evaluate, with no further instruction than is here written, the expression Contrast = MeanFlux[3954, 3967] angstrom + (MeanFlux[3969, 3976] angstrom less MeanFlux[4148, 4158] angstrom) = 11.4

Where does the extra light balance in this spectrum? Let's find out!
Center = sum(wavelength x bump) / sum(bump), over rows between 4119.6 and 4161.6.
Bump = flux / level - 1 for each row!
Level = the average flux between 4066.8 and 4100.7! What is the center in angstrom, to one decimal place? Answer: 4144.8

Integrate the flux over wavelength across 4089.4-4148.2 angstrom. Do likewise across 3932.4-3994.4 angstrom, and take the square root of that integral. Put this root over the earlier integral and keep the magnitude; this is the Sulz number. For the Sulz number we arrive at 0.043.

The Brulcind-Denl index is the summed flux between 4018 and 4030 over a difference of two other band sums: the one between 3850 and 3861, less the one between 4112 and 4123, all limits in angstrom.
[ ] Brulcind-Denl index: 15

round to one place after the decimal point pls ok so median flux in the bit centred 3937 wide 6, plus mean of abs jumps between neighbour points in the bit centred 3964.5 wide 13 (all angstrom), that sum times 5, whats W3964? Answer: 51.8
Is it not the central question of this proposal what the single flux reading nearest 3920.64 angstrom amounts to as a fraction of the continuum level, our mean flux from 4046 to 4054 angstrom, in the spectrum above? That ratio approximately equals 1.07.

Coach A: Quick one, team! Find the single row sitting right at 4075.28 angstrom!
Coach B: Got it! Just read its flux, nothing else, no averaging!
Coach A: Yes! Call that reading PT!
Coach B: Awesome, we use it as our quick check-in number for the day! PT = 9.99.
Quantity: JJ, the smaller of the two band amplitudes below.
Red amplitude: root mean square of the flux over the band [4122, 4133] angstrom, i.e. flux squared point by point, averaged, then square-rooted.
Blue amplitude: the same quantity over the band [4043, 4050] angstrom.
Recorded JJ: 9.71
